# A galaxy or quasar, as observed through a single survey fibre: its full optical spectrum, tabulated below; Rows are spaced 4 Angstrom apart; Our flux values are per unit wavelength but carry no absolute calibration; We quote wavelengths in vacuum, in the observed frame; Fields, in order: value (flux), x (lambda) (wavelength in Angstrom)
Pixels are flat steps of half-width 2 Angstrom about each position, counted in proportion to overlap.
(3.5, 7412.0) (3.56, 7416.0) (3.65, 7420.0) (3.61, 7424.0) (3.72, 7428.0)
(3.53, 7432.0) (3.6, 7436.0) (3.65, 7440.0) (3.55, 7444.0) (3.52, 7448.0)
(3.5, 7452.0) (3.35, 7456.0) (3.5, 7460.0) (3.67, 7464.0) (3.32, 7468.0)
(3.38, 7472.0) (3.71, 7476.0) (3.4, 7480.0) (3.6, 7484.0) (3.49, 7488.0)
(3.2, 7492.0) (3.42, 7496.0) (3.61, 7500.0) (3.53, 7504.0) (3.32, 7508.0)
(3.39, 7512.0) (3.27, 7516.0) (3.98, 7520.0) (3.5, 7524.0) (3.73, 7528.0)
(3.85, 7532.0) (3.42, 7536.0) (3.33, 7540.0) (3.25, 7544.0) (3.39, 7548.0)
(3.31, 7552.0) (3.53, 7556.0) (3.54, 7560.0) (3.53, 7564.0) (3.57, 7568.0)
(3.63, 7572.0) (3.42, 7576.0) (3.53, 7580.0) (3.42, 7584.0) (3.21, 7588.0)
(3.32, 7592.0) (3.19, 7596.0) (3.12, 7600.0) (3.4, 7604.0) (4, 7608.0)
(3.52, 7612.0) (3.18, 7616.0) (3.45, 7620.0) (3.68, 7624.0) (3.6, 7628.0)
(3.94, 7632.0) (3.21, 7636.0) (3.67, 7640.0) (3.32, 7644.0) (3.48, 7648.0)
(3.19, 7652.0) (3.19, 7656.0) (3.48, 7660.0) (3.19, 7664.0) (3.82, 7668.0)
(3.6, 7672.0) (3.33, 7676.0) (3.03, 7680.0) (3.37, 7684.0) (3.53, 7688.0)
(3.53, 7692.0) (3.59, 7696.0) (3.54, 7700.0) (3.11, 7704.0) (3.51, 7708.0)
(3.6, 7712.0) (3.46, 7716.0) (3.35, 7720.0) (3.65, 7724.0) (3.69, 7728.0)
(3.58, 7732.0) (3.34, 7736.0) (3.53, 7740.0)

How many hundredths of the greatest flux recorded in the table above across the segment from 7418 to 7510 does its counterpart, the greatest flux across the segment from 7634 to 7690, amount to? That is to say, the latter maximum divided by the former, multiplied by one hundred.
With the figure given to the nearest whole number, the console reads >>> 103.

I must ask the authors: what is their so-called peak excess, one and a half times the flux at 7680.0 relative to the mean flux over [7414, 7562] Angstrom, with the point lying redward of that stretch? 1.29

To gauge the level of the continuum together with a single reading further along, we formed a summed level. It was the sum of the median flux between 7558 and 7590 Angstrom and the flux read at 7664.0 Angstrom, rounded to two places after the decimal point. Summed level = 6.72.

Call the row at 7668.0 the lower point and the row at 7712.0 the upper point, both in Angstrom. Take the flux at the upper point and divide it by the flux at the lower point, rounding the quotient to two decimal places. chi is 0.94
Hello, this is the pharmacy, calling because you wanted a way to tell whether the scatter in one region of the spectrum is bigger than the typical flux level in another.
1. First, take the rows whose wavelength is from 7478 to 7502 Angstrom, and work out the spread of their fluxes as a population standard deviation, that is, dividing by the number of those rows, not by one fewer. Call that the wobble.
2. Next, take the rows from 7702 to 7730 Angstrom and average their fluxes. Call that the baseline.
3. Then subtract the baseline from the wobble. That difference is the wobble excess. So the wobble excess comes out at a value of -3.34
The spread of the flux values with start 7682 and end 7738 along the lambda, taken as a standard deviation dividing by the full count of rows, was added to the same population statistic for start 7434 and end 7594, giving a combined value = 0.313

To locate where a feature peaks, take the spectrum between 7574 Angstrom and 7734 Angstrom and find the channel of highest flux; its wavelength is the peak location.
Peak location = 7608.0 Angstrom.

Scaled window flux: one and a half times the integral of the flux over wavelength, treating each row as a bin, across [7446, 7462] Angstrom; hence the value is 83.2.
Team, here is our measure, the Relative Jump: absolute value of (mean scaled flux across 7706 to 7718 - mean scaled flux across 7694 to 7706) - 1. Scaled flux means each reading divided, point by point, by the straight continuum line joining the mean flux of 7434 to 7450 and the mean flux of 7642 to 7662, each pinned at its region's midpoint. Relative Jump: -0.962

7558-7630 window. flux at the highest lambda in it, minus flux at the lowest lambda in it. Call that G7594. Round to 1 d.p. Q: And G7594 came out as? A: 0.1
